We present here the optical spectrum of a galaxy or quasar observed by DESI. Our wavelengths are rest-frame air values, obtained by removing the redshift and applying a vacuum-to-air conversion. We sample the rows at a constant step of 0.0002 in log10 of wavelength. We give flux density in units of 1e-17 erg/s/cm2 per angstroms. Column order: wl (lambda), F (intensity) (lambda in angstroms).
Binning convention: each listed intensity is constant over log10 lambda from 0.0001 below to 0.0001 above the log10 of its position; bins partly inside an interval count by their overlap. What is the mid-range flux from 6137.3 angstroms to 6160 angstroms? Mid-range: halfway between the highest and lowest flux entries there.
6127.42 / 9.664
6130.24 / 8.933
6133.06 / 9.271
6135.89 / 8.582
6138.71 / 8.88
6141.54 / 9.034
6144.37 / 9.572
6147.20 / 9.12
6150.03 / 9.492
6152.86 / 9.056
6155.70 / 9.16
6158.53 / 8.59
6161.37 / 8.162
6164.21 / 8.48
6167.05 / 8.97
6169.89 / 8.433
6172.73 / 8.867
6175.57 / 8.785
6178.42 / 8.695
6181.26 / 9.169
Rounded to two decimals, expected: 9.08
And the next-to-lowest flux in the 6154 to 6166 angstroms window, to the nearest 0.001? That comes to 8.480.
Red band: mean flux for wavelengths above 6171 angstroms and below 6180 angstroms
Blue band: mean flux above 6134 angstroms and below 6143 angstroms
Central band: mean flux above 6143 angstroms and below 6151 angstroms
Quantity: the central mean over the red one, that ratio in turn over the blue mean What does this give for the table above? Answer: 0.121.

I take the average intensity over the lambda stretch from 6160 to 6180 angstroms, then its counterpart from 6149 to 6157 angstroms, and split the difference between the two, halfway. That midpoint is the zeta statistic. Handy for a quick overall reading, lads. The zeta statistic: 8.93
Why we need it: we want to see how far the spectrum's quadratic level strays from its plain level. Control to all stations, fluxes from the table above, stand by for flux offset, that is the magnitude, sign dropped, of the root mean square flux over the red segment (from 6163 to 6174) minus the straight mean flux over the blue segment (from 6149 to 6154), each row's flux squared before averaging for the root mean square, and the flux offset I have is 0.58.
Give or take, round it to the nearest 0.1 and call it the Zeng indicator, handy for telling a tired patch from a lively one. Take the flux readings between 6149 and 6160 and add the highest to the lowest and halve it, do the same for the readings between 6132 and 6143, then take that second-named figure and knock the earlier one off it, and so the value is -0.1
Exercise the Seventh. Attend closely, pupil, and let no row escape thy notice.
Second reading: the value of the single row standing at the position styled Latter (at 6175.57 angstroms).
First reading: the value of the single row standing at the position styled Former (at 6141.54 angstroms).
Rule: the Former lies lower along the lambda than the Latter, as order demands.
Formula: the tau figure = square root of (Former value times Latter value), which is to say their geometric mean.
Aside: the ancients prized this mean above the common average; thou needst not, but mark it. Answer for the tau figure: 8.9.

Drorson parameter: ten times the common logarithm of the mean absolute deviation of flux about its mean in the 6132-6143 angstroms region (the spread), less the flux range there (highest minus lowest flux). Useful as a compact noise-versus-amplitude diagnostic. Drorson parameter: -7.45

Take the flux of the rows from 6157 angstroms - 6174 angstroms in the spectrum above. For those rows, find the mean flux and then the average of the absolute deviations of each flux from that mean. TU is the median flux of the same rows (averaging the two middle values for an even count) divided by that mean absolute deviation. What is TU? 38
